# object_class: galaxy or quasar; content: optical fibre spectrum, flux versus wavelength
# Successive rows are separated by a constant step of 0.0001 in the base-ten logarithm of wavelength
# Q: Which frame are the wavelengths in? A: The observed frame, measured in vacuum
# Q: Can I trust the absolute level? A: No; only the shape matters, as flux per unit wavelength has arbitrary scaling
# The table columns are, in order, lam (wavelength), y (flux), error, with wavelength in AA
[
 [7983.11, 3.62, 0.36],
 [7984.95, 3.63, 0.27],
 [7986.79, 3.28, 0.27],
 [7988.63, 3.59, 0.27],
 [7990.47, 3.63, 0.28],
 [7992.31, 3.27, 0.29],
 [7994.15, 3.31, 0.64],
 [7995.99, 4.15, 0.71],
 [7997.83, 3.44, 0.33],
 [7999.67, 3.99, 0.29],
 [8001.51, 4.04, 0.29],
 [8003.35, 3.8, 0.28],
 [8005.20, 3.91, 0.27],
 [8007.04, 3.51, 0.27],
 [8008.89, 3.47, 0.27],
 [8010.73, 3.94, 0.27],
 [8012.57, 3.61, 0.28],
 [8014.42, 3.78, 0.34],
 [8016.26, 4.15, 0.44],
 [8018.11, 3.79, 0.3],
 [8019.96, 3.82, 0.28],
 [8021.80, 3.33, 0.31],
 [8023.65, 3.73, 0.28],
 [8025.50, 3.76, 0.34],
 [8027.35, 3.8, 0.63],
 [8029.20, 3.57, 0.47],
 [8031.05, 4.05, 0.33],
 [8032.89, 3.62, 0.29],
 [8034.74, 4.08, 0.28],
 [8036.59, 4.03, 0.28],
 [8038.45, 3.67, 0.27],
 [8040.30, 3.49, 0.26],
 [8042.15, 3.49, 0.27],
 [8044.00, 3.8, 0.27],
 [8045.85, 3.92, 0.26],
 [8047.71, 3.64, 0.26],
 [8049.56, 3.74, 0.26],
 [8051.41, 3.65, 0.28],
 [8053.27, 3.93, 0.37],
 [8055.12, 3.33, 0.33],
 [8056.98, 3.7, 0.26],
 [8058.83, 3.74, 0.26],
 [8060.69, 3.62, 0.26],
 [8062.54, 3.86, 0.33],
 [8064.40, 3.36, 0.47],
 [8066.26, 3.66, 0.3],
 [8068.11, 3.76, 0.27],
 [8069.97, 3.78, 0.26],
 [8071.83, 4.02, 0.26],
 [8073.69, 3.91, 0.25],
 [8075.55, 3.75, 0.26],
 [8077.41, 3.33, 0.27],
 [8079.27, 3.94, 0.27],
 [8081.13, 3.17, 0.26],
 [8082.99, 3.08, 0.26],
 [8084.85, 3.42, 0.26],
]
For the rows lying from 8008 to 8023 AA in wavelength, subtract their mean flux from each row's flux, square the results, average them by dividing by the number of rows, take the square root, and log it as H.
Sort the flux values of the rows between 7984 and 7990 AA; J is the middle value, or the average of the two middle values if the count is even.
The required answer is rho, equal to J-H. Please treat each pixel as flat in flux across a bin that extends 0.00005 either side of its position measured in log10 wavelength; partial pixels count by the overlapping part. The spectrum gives 3.35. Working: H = 0.24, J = 3.59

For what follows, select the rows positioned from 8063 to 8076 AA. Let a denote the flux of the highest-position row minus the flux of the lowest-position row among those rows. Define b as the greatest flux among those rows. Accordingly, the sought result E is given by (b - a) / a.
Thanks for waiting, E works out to 9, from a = 0.39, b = 4.02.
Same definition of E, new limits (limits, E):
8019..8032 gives 17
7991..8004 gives 7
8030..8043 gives -8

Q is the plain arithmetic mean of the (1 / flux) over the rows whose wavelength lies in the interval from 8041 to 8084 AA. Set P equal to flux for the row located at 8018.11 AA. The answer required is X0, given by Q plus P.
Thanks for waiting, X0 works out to 4.1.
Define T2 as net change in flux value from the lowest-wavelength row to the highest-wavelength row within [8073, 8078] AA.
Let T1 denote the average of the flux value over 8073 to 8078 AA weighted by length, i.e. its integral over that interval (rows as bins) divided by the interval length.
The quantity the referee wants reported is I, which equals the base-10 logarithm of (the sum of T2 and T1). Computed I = 0.490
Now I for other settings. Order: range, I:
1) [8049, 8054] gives 0.597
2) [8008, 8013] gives 0.583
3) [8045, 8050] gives 0.554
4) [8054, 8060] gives 0.603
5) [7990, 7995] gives 0.486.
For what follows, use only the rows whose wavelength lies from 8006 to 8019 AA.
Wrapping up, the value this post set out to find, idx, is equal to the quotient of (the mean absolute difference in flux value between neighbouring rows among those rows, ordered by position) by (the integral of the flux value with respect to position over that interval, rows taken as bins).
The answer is 0.0059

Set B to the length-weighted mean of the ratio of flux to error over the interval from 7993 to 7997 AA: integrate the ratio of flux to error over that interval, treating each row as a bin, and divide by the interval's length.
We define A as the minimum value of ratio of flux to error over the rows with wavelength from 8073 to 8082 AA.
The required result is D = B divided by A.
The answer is 0.5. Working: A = 12.2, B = 6.0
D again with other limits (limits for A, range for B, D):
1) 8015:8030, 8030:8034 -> 2.0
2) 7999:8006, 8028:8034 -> 0.8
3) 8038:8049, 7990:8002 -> 0.8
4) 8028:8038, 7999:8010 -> 1.8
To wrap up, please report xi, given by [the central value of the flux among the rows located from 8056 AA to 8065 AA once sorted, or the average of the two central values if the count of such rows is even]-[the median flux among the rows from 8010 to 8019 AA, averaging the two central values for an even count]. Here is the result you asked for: -0.09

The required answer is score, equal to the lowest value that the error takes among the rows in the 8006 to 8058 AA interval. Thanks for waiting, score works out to 0.260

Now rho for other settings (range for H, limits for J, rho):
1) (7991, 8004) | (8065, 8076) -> 3.43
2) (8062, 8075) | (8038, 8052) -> 3.46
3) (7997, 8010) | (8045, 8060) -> 3.48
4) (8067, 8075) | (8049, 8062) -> 3.59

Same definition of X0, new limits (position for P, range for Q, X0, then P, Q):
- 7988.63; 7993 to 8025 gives 3.9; 3.59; 0.268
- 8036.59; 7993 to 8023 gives 4.3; 4.03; 0.268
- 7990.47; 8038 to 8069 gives 3.9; 3.63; 0.273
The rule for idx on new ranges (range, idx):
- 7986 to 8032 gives 0.0017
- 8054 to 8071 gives 0.0034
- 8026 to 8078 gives 0.0013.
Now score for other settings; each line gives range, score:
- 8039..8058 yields 0.260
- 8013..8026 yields 0.280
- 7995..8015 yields 0.270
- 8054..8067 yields 0.260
